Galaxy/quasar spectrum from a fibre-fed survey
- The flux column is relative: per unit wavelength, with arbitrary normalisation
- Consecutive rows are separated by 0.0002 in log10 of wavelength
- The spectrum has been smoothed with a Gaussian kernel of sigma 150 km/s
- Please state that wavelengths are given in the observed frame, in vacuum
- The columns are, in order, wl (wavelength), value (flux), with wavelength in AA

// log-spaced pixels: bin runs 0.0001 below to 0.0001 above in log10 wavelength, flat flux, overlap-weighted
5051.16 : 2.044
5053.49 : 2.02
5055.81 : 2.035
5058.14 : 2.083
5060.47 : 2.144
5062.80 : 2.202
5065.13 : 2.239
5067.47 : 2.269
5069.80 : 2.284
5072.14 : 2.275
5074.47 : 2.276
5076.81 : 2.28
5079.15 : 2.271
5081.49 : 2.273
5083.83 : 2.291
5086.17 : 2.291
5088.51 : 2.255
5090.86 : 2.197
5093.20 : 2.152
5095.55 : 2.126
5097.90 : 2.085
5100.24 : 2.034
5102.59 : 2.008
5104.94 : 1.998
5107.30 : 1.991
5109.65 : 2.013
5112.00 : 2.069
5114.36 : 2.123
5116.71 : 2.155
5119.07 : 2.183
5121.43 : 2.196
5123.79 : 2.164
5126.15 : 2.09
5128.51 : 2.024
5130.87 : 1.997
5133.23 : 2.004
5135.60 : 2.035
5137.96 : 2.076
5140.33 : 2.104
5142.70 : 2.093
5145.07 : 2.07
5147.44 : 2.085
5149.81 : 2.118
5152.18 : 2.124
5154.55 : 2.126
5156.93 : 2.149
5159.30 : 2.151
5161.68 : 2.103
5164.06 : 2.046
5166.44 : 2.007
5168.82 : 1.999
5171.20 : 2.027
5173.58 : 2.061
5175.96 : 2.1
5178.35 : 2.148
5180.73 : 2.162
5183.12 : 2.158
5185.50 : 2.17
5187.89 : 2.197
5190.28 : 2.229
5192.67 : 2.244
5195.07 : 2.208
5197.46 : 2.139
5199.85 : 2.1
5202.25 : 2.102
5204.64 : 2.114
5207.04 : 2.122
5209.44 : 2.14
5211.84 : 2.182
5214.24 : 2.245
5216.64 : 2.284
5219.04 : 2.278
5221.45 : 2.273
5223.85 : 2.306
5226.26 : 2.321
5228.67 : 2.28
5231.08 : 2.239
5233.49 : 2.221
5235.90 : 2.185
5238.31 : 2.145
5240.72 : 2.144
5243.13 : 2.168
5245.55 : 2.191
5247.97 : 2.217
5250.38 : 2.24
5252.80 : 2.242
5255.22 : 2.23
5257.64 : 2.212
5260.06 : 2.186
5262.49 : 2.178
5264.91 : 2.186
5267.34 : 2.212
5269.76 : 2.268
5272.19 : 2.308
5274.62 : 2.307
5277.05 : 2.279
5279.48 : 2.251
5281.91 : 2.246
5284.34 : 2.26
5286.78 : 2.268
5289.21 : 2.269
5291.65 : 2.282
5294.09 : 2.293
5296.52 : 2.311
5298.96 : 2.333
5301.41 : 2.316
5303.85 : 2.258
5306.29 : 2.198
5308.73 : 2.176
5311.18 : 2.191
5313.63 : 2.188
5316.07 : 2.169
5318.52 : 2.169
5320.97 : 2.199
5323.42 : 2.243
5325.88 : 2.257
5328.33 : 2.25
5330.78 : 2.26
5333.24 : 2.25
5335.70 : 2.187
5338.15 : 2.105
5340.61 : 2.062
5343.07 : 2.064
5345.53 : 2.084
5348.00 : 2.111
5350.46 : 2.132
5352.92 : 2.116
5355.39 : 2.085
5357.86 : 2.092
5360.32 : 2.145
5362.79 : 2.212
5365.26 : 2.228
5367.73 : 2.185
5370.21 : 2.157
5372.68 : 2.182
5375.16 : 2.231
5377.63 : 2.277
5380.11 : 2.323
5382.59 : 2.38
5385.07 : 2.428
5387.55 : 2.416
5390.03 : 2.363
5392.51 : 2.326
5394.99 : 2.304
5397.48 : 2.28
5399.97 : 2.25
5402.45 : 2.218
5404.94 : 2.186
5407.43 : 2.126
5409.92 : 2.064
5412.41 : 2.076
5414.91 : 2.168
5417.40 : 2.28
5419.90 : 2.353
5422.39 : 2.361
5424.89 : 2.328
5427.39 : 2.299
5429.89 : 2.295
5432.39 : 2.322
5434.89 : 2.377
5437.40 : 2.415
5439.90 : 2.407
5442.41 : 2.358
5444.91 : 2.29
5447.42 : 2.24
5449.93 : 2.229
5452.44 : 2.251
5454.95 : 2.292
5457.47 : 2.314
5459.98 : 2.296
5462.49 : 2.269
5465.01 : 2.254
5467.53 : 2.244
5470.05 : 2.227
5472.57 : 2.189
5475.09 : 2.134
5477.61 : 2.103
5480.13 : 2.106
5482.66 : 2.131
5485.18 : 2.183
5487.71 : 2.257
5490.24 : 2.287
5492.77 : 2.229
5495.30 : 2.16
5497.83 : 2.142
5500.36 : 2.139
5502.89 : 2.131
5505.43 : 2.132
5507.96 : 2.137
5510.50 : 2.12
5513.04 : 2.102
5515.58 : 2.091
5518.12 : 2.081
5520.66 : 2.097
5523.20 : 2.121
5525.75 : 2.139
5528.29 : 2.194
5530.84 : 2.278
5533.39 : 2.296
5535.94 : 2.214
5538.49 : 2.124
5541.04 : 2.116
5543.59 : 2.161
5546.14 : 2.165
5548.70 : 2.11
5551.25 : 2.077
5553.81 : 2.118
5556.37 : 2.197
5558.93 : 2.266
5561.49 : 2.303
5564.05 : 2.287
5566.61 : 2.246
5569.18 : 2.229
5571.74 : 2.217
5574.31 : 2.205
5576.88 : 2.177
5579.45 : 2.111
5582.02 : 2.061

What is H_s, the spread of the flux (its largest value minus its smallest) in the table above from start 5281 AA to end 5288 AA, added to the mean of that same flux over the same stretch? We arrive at 2.28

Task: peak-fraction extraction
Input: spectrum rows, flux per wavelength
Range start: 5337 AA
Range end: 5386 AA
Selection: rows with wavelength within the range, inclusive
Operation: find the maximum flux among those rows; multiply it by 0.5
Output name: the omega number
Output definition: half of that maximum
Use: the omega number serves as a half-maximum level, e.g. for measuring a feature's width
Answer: 1.214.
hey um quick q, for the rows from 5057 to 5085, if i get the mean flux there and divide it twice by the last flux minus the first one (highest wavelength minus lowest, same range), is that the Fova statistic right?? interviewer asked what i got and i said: 52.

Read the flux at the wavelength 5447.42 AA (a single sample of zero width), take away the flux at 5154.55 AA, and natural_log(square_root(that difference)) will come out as -1.1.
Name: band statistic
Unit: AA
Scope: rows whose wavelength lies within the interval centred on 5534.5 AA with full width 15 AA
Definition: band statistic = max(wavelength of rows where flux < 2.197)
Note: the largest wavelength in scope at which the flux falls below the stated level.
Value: 5541.04 AA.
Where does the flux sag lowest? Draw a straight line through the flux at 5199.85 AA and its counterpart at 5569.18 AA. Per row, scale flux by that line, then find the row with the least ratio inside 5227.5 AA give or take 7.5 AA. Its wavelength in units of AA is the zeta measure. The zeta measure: 5233.49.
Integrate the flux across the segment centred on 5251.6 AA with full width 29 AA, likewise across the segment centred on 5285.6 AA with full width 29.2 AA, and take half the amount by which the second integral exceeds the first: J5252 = 1.5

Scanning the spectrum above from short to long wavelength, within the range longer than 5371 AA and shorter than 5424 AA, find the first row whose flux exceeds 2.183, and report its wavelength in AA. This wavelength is 5375.16 AA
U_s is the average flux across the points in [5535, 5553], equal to 2.14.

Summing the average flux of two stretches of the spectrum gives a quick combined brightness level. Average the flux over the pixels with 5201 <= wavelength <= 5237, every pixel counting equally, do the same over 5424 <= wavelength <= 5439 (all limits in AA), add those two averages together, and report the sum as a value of 4.56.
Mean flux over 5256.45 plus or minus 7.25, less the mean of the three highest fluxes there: -0.023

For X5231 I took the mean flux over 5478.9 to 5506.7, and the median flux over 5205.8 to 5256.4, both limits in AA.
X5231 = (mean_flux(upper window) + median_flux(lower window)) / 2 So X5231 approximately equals 2.20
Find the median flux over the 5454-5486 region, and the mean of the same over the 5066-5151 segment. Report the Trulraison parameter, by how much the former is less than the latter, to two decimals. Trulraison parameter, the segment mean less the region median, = -0.09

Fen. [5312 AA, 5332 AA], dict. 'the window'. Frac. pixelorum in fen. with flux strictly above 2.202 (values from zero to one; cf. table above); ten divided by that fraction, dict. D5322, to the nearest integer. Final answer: 20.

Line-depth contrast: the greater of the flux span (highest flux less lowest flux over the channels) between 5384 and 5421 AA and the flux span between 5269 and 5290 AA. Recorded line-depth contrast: 0.36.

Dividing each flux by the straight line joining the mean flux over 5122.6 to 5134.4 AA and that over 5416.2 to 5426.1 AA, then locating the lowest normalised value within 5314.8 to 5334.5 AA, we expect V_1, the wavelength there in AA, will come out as 5318.52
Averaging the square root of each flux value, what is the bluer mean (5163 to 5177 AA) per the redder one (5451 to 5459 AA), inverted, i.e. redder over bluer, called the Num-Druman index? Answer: 1.06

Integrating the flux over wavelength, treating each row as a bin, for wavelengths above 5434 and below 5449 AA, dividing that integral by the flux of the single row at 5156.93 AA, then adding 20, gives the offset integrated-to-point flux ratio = 36.4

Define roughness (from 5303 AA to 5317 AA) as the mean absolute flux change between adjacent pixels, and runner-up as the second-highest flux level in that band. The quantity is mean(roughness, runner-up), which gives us 1.11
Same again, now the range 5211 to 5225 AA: 1.16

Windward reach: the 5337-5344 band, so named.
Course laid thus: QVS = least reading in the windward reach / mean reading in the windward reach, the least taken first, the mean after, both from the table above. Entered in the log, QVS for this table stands 0.993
